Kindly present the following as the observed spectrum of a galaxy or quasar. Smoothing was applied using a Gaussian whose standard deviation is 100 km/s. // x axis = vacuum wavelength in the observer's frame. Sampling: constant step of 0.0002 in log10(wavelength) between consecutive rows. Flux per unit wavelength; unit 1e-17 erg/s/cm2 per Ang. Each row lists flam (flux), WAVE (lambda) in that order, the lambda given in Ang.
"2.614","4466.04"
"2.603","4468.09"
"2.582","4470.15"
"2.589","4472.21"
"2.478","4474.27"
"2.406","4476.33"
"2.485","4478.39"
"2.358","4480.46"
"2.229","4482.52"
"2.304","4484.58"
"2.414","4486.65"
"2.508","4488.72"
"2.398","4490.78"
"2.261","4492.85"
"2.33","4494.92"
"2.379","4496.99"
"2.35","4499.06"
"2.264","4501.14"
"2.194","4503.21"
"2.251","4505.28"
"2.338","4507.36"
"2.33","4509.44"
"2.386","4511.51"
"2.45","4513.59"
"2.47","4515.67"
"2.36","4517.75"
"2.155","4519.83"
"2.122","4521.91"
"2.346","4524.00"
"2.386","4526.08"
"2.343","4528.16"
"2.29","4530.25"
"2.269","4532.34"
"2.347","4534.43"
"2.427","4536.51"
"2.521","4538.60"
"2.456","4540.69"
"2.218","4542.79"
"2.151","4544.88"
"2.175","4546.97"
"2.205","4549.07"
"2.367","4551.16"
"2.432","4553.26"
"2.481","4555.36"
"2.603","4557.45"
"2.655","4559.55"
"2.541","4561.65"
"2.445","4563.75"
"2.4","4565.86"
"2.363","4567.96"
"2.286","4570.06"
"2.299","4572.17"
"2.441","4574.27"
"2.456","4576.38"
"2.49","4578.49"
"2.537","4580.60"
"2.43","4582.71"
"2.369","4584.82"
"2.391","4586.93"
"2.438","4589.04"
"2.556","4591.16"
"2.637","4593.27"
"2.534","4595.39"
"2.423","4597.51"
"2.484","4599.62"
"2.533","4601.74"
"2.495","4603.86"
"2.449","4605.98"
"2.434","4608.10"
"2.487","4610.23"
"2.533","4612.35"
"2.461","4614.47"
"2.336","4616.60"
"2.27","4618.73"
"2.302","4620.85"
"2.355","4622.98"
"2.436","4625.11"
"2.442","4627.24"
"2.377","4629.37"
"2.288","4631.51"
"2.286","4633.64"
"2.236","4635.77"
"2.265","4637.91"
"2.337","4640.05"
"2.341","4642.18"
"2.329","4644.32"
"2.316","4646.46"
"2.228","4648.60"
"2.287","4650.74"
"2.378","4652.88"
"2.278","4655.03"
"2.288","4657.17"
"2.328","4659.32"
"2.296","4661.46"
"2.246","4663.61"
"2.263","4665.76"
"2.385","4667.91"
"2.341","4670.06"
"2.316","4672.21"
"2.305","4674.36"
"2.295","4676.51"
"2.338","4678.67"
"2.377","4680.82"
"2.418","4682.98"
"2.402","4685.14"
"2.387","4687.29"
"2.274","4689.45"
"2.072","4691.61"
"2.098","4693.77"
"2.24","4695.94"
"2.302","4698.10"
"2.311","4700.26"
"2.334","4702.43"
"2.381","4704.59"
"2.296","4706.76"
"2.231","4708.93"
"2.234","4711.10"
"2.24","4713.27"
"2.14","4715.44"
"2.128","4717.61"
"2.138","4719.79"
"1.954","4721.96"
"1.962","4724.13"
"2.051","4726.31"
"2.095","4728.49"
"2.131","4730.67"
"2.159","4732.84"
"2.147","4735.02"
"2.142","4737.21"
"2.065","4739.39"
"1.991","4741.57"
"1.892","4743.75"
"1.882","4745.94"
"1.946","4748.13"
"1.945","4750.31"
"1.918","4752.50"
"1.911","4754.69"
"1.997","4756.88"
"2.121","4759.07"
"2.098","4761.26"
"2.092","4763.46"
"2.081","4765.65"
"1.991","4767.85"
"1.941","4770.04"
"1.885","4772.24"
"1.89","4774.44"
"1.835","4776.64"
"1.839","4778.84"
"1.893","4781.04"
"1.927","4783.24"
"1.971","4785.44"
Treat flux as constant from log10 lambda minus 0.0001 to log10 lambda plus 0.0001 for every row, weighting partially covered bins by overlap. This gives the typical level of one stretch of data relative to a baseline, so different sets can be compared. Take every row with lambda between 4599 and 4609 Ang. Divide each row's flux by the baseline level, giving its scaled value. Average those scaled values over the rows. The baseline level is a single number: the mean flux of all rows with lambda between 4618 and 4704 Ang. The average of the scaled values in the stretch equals 1.07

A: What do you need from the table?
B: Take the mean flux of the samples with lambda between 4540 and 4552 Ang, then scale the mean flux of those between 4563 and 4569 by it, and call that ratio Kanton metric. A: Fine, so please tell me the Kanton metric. 1.06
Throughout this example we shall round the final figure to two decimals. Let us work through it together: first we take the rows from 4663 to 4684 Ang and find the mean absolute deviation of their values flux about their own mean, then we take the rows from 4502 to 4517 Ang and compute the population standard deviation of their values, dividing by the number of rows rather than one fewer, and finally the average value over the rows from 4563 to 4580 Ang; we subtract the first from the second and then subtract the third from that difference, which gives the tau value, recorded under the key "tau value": -2.35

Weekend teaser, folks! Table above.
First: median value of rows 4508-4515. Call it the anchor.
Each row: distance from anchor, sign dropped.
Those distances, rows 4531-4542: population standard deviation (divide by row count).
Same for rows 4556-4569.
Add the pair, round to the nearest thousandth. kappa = 0.137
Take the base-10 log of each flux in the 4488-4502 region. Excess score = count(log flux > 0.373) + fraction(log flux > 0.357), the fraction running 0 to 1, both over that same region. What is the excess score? 3.7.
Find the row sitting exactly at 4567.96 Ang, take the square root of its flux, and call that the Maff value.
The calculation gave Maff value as 1.537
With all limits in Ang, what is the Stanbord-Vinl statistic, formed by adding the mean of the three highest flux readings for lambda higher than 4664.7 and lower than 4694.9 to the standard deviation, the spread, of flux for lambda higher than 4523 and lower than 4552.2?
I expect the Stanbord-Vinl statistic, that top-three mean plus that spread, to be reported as 2.51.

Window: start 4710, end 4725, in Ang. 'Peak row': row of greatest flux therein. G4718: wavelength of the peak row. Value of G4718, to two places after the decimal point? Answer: 4713.27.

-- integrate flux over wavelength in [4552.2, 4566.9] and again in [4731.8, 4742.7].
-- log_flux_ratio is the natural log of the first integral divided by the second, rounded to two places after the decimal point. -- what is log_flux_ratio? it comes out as 0.48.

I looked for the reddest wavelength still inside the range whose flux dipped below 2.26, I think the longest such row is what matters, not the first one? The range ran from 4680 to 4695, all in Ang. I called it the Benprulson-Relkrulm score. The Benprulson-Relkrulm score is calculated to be 4693.77 Ang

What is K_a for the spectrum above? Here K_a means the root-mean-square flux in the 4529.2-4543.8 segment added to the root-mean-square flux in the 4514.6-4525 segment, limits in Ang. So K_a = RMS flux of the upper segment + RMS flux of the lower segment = 4.66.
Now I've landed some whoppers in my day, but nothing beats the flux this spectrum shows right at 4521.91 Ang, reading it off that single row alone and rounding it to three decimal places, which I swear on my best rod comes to 2.122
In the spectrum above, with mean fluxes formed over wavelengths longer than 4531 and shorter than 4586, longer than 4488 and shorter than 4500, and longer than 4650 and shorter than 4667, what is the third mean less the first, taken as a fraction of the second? -0.04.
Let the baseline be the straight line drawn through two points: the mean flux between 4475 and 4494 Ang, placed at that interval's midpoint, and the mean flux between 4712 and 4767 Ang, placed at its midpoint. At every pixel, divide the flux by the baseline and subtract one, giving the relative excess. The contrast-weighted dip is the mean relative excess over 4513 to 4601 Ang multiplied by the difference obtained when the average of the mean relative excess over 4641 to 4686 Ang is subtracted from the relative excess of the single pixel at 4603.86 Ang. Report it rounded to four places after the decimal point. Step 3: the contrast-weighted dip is 0.0021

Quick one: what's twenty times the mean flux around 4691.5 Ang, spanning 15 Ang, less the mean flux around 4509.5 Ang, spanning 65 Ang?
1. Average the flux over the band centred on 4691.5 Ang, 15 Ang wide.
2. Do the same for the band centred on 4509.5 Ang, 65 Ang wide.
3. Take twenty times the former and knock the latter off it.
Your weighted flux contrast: 42.7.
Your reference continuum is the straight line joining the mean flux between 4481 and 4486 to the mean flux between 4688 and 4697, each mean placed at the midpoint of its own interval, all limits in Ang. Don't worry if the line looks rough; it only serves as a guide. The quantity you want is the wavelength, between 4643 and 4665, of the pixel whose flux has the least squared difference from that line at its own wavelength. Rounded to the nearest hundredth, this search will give 4648.60 Ang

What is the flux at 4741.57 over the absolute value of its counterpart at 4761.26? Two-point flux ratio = 0.95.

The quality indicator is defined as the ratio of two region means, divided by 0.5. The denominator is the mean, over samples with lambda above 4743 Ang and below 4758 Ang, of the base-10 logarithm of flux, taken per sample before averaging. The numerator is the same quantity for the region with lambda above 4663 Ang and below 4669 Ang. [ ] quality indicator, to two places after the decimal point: 2.54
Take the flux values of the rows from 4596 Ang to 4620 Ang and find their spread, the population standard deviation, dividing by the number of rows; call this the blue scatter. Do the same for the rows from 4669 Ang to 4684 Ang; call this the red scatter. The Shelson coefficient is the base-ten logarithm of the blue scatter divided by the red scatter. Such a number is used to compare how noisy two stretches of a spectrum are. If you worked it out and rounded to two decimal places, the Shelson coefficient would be 0.28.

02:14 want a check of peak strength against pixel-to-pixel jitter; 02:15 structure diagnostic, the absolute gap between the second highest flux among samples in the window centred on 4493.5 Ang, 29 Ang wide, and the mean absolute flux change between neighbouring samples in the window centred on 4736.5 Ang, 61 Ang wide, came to 2.37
